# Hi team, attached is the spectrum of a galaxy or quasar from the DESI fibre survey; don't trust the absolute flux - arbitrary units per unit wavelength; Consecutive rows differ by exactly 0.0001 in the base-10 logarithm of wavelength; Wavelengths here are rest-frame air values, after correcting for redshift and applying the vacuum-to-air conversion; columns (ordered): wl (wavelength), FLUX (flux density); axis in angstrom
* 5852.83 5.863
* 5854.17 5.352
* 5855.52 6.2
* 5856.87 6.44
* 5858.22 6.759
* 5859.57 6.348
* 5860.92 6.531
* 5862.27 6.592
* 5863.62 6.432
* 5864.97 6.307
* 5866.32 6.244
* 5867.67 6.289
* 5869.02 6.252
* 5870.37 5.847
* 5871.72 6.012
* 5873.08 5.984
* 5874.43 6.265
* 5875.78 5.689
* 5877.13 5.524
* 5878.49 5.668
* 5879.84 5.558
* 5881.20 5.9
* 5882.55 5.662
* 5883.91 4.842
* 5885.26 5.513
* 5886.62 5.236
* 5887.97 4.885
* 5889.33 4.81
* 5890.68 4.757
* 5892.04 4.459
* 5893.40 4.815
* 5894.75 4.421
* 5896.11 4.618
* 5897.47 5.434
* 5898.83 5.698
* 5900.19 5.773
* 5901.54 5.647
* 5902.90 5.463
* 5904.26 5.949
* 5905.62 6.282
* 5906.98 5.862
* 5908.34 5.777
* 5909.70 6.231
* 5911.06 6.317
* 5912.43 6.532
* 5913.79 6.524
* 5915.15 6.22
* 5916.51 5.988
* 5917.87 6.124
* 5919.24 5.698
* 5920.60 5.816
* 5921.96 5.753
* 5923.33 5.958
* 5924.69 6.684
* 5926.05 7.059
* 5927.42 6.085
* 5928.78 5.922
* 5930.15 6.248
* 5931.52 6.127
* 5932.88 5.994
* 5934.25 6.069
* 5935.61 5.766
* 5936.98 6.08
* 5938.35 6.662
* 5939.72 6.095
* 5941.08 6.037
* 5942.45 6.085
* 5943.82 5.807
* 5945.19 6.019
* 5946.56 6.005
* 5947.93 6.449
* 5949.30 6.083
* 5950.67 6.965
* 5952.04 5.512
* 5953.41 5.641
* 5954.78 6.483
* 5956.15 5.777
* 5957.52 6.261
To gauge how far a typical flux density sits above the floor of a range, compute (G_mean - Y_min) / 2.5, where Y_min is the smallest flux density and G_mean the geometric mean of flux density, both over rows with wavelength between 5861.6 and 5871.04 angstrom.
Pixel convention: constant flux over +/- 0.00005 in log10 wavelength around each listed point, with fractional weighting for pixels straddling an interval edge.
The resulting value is 0.172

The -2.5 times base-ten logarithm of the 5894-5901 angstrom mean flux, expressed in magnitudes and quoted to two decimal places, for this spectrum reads -1.79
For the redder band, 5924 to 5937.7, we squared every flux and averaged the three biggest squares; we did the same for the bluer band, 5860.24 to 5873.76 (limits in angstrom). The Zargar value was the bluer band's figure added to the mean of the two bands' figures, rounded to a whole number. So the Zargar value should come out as 86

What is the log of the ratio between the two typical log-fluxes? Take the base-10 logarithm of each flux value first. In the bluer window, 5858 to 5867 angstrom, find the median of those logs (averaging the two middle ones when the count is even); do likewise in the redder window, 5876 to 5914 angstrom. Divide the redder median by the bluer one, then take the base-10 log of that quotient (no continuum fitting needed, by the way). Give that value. -0.03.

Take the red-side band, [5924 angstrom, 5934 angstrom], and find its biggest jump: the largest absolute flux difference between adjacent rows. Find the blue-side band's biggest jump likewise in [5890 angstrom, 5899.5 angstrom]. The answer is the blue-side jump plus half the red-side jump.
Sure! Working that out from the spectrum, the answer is 1.3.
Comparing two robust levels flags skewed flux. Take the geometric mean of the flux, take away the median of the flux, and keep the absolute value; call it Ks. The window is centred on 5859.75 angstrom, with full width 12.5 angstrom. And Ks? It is 0.12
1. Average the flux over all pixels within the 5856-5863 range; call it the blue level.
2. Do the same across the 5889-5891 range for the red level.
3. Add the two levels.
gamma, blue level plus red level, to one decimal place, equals 11.3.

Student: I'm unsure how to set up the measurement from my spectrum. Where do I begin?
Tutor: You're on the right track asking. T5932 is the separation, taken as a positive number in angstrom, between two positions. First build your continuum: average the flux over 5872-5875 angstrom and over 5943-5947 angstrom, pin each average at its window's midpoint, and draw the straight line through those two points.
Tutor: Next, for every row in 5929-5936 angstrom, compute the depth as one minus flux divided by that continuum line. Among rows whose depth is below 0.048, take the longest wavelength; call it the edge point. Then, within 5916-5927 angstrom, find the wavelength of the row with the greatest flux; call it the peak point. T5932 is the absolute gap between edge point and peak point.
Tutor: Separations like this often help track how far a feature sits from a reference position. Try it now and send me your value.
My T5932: 9.6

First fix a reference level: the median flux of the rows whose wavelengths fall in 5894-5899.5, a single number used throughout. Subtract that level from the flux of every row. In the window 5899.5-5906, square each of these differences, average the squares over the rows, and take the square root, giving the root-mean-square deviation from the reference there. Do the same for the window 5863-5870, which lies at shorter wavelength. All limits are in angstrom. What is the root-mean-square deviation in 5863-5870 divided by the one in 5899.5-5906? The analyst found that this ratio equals 1.5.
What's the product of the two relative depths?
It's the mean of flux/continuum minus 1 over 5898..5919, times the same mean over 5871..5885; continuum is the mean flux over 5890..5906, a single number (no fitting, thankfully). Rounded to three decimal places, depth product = 0.012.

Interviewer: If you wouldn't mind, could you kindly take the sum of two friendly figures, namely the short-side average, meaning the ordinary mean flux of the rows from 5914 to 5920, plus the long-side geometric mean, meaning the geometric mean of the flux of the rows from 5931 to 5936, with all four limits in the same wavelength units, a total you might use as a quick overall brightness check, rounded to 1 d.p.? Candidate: 12.0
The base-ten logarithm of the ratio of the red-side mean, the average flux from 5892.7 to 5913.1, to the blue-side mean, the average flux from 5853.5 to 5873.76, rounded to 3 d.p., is -0.043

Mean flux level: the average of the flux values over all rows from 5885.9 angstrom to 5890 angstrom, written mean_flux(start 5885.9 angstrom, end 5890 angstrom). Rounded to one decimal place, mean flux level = 5.0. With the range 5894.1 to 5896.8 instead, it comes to 4.5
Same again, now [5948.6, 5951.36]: 6.5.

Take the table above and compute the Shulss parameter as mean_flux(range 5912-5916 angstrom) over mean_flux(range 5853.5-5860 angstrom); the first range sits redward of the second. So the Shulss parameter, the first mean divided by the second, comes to 1.03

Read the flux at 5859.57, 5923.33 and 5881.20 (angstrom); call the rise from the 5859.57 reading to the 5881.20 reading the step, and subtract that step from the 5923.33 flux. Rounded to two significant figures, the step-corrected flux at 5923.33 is 6.4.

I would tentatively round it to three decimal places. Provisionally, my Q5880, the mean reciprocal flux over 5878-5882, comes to 0.175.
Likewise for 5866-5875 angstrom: 0.163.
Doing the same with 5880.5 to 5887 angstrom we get 0.185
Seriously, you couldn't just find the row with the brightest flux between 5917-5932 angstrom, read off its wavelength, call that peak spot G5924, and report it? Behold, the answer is 5926.05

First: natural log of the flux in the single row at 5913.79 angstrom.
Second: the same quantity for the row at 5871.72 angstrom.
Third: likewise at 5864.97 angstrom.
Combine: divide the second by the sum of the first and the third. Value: 0.483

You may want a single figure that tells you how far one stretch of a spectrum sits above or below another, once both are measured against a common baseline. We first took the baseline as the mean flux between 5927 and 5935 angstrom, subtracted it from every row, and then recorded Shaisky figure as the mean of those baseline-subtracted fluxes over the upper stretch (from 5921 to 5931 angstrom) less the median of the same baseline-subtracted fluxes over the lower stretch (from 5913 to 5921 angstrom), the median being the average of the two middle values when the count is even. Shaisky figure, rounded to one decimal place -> 0.2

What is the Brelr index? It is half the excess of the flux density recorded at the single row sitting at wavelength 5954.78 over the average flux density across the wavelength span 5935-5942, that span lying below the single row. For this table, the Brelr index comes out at 0.18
